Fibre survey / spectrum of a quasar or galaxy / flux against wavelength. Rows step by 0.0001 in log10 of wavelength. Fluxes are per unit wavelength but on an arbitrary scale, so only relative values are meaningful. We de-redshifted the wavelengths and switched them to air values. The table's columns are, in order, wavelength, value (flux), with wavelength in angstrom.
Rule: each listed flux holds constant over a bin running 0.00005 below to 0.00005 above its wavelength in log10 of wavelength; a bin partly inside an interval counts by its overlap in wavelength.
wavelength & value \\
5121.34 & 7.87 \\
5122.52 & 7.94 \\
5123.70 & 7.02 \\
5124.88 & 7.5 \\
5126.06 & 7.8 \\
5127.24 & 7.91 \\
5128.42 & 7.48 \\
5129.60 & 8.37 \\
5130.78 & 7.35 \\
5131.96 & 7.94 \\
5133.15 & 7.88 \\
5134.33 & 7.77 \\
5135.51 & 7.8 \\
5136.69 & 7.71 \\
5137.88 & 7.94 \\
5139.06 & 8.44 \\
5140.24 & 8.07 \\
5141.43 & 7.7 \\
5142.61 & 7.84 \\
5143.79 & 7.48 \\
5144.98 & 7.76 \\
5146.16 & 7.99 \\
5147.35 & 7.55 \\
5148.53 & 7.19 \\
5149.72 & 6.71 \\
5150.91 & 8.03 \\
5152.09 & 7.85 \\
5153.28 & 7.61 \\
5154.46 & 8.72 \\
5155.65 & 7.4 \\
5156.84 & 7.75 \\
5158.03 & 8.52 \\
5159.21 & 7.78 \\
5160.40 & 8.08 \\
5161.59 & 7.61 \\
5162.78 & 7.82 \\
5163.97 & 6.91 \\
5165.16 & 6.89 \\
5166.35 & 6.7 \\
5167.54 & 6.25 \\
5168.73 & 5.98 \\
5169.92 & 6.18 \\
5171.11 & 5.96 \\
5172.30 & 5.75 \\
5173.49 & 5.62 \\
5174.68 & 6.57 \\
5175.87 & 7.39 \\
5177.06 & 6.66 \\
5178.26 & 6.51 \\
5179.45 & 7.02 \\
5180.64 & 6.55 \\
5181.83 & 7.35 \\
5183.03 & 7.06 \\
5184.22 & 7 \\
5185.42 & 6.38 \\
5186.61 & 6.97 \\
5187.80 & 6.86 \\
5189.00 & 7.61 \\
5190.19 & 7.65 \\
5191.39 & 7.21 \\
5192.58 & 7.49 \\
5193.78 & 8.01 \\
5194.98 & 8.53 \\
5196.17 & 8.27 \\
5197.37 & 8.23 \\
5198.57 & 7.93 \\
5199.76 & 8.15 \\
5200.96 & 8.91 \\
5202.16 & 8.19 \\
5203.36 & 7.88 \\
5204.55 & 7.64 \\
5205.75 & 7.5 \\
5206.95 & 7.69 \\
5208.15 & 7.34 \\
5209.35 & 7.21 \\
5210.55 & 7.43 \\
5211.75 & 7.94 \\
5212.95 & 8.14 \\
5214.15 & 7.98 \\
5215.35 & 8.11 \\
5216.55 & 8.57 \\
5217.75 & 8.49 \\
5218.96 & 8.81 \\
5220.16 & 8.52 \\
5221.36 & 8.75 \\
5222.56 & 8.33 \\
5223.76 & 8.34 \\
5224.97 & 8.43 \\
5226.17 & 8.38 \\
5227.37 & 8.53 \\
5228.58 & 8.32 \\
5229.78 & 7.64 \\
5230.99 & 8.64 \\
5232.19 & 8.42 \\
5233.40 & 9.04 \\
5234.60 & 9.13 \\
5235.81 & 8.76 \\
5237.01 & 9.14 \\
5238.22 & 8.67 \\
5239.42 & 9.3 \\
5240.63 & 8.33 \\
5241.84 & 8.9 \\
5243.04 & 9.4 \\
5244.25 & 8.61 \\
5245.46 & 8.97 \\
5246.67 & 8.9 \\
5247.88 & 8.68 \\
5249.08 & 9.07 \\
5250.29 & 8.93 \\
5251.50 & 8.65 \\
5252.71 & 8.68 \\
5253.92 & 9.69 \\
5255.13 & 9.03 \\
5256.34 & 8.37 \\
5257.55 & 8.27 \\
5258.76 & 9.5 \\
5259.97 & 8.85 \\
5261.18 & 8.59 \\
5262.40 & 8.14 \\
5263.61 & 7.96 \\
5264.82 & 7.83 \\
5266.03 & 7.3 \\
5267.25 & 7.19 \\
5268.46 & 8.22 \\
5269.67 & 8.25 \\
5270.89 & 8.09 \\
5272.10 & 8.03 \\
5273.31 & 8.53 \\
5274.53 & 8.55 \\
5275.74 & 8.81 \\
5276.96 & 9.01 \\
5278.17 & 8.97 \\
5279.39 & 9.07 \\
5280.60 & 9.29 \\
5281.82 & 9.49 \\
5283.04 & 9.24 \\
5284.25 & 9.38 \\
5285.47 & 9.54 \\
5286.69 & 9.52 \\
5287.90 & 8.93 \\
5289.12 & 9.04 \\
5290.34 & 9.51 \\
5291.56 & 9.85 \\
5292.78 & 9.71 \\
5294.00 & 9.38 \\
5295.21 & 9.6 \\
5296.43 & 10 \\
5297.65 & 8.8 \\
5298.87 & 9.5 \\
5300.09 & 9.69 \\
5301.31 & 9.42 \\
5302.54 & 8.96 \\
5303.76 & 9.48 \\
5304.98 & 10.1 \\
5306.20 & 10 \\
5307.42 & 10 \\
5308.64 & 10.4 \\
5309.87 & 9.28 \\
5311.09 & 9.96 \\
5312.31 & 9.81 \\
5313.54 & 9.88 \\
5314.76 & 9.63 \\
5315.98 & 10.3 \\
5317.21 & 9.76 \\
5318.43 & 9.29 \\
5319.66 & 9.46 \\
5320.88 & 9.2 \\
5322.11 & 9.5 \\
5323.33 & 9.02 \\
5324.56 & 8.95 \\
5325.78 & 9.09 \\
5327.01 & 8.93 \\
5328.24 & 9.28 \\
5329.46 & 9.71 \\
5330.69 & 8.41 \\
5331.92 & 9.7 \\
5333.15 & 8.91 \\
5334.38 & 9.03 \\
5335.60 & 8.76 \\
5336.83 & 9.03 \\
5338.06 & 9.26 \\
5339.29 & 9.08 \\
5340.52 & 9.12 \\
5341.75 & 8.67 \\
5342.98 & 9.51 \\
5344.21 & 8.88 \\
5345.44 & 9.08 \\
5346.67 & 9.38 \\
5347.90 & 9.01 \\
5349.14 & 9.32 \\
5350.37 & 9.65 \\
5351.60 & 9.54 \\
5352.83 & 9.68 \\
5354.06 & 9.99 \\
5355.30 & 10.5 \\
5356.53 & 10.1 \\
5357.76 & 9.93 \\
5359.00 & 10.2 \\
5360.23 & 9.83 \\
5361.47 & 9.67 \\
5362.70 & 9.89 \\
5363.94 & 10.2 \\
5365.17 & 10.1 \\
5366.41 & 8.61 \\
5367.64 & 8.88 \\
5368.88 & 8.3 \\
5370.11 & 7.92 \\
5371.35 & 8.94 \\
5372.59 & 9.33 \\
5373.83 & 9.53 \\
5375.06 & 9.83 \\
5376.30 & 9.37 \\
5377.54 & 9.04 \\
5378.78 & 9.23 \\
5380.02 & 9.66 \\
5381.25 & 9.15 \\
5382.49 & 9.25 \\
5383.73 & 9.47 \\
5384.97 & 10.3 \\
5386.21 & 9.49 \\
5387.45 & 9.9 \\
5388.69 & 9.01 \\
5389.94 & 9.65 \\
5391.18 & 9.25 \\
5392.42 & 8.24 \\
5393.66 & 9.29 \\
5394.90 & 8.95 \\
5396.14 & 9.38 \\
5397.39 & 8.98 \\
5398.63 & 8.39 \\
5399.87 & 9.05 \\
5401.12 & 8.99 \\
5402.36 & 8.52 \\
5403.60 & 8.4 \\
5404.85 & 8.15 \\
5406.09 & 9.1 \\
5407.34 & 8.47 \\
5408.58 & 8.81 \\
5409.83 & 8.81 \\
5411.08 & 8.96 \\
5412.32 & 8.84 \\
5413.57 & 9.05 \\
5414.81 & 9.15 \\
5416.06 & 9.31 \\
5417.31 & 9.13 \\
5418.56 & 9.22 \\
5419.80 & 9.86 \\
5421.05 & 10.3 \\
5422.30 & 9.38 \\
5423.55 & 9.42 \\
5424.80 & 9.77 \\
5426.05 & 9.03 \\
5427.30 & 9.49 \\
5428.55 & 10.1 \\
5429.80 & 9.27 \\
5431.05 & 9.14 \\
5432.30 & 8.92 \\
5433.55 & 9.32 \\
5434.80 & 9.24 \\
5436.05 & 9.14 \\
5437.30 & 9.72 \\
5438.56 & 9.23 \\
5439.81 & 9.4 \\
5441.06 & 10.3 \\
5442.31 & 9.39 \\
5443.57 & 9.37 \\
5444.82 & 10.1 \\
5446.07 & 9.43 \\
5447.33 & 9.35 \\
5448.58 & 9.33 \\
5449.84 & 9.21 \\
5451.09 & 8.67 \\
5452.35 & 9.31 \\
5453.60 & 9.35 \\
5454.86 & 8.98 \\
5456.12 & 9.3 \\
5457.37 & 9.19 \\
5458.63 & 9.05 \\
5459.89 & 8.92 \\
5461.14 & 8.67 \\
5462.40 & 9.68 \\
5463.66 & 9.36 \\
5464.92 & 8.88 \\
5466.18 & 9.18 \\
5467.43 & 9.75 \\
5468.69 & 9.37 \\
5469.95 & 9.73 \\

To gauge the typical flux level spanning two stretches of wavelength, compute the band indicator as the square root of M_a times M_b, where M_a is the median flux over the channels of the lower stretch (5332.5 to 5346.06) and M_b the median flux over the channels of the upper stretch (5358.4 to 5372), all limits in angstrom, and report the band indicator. 9.3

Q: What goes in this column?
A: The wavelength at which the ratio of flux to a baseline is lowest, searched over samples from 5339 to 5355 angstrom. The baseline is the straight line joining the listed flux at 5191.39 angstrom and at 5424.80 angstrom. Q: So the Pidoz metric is 5341.75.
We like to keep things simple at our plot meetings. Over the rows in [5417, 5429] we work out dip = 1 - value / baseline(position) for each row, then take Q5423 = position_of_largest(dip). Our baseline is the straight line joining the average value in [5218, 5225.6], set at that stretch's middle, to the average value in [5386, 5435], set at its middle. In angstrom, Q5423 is 5426.05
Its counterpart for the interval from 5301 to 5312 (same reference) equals 5302.54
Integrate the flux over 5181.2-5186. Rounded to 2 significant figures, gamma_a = 33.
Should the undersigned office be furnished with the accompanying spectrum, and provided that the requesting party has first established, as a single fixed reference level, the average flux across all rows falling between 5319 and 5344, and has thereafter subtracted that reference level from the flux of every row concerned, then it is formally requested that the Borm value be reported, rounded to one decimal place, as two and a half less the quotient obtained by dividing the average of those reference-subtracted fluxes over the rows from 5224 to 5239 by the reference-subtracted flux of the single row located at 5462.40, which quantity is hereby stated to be 3.5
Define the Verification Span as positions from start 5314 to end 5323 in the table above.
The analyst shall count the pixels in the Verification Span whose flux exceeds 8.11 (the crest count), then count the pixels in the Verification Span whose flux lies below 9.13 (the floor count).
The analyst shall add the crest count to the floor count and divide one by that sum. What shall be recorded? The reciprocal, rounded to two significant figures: 0.14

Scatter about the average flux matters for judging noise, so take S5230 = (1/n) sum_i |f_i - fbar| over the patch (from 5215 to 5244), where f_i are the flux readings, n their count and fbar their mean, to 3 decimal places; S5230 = 0.307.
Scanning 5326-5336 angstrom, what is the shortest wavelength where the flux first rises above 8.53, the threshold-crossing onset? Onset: 5327.01 angstrom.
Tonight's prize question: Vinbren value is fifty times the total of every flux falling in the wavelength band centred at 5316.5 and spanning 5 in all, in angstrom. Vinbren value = 1949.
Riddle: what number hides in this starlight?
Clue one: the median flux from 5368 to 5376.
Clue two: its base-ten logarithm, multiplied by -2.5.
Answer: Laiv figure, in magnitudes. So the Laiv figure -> -2.40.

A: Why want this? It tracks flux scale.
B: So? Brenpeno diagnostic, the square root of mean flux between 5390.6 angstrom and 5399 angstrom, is 2.99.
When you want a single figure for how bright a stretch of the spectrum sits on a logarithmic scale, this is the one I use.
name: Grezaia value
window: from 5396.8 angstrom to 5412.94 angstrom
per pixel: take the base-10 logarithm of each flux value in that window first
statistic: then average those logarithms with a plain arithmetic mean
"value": 0.941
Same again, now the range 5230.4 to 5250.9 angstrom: 0.948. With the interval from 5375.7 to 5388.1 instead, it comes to 0.977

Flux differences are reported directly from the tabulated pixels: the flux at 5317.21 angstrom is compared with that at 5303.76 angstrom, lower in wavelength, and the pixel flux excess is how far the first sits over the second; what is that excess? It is 0.28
